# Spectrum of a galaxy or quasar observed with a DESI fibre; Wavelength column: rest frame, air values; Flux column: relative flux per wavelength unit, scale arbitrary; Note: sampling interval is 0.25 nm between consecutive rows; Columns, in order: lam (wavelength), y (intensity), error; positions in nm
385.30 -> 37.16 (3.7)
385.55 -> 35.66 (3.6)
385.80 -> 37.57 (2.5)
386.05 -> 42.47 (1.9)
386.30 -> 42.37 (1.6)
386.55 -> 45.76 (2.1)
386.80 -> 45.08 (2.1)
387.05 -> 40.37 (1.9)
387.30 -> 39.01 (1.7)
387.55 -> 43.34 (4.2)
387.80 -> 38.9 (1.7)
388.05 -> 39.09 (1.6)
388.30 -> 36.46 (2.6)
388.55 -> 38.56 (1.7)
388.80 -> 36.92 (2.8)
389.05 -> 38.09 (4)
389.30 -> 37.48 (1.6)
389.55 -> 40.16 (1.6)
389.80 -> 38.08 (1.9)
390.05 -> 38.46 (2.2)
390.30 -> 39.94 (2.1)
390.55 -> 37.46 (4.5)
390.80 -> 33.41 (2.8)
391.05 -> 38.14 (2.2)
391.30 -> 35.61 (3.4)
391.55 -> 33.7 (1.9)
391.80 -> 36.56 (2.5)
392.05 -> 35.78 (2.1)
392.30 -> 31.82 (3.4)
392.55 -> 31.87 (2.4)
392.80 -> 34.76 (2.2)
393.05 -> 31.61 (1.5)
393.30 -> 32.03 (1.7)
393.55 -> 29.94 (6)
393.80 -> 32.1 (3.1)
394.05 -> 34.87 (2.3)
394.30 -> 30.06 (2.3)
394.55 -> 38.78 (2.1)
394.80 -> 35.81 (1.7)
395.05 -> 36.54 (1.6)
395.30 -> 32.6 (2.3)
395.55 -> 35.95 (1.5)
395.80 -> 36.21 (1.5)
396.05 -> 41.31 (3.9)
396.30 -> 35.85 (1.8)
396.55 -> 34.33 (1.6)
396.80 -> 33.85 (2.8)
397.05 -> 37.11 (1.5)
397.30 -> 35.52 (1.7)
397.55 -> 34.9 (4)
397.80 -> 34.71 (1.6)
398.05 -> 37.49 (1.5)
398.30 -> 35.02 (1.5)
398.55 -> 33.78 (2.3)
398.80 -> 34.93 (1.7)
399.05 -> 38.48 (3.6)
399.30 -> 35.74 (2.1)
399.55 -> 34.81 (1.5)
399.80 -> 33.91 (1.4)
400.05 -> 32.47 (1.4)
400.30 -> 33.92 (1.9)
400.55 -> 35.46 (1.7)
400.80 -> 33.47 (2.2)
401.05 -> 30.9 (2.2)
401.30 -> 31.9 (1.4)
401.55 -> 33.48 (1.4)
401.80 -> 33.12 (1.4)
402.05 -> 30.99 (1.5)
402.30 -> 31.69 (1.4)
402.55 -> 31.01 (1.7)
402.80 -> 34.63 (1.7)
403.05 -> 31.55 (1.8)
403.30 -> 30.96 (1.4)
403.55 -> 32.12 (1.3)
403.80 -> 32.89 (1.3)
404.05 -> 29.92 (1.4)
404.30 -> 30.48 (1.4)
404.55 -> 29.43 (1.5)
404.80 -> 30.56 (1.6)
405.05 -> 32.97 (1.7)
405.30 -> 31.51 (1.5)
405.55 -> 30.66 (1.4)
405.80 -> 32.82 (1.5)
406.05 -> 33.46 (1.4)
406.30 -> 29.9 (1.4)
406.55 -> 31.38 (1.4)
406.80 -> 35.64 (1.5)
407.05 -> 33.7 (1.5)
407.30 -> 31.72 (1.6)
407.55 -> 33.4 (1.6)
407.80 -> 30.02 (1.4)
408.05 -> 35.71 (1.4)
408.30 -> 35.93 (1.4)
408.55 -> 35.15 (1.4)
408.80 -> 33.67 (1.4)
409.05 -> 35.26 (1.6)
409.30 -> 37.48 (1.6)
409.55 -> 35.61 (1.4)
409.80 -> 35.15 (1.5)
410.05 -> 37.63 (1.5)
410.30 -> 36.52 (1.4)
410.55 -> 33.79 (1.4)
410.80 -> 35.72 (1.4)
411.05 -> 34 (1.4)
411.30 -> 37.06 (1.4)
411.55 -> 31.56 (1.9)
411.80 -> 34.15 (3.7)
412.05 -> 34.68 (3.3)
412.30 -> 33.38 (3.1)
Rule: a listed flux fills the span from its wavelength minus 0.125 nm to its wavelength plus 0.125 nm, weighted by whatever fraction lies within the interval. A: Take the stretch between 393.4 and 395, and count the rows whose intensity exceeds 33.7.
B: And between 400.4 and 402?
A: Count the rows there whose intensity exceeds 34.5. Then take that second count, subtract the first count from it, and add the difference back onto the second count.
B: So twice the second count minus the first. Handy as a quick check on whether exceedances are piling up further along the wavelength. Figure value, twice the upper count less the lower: -1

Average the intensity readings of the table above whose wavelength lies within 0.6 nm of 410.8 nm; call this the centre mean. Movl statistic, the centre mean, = 35.4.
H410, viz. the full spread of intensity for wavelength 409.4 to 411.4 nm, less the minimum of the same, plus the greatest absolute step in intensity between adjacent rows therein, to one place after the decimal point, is -26.9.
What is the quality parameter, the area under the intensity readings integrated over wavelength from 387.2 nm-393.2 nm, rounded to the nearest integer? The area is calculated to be 221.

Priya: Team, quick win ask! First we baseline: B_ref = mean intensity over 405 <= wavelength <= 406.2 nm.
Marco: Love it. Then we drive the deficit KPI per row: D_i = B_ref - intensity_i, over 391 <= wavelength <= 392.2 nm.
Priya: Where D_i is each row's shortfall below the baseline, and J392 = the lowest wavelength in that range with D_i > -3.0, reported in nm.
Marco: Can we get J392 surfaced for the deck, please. 391.55 nm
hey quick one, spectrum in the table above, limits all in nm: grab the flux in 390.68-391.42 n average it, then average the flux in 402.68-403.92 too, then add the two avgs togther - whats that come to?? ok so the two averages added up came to 68.2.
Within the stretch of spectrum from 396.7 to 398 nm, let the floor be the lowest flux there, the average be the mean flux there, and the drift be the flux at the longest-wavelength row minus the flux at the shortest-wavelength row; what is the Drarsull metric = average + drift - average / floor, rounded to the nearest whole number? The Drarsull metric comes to 35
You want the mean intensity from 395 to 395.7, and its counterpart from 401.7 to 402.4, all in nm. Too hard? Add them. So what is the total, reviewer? 67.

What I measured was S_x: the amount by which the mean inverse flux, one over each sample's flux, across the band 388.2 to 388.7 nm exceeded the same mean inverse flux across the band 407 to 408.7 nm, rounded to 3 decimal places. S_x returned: -0.003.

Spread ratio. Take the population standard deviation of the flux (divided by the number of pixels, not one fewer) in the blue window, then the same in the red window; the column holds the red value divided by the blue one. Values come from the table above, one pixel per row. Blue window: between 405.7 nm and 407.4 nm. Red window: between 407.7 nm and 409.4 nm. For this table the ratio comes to 1.3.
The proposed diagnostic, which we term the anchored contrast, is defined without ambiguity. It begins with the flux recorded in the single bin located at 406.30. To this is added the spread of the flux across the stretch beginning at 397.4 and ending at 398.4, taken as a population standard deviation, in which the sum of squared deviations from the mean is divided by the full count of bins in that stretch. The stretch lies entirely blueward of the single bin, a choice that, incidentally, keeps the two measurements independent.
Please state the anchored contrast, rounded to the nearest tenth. 31.0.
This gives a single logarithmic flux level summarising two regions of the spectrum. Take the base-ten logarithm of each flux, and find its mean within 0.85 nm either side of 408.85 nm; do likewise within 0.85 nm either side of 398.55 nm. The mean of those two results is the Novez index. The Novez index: 1.55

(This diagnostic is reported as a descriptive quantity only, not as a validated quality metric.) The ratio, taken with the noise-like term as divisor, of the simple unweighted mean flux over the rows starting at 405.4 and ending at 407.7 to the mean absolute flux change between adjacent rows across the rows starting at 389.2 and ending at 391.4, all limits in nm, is 12.7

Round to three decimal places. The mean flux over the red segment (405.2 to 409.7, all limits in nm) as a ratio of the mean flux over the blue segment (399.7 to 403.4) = 1.027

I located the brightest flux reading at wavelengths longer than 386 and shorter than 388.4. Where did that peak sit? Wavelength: 386.55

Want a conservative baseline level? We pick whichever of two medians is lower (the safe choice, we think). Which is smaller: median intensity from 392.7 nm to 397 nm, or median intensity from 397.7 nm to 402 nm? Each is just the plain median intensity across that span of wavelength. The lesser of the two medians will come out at 33.9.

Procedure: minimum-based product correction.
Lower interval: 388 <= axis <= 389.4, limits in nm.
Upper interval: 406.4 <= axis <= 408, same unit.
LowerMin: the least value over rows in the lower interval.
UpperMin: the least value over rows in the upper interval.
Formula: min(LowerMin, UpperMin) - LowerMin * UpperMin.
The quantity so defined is -1065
